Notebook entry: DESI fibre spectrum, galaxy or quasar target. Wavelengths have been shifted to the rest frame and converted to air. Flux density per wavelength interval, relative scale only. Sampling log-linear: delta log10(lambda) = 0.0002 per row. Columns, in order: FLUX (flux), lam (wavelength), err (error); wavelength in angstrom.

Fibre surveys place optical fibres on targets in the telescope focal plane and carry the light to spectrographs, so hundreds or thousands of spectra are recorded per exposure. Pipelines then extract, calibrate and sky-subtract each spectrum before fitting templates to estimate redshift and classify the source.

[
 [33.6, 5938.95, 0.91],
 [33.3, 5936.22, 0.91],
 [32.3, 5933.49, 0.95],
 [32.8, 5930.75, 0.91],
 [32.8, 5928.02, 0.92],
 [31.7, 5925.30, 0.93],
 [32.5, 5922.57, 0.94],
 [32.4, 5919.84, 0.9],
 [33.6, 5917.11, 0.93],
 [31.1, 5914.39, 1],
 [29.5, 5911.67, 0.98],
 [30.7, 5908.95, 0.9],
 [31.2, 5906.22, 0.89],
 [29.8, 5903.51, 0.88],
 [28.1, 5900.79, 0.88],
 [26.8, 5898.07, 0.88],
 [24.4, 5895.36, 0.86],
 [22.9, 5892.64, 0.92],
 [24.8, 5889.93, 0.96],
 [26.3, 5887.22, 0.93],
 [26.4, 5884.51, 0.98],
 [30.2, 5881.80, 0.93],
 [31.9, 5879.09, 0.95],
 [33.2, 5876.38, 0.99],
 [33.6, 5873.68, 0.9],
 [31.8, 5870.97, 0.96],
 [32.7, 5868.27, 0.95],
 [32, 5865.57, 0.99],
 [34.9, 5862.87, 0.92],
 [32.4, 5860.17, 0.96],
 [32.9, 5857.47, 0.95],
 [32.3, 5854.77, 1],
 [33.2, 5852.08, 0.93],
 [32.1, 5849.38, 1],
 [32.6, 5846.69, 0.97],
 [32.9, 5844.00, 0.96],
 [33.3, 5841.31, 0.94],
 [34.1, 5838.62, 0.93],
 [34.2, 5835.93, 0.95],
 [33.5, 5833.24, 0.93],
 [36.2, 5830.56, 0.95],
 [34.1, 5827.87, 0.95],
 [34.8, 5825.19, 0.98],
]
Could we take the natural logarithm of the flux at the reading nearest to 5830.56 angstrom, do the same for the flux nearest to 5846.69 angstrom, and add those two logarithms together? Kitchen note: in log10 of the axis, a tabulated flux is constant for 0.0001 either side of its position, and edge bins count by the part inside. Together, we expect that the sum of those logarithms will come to 7.1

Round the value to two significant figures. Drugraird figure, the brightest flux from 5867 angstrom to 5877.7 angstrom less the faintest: 1.8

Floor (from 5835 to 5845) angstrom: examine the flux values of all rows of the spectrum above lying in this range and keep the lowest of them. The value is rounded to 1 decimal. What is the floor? 32.9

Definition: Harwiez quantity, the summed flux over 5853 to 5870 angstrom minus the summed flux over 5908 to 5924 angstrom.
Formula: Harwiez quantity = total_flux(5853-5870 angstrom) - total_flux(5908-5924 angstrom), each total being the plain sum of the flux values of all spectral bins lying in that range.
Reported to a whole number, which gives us 7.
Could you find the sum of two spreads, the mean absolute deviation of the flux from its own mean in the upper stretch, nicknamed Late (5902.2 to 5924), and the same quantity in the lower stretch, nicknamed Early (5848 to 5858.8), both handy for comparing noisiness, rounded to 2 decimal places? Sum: 1.54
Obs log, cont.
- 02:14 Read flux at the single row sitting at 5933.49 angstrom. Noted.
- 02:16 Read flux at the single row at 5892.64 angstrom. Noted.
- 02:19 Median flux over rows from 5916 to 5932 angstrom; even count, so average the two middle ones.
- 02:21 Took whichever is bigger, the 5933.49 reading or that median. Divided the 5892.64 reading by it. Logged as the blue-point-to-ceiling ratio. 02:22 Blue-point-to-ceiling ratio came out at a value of 0.70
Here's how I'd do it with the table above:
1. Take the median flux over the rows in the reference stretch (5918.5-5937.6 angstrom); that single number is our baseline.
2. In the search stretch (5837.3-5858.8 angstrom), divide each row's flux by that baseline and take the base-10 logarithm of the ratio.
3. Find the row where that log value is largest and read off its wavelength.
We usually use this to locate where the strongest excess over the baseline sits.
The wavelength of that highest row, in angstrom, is 5838.62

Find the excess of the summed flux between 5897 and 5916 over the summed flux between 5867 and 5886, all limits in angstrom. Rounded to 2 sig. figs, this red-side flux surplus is -13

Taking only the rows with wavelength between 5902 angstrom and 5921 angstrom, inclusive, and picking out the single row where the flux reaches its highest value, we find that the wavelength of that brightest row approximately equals 5917.11 angstrom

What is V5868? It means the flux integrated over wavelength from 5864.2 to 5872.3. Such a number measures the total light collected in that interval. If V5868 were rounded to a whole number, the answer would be 261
